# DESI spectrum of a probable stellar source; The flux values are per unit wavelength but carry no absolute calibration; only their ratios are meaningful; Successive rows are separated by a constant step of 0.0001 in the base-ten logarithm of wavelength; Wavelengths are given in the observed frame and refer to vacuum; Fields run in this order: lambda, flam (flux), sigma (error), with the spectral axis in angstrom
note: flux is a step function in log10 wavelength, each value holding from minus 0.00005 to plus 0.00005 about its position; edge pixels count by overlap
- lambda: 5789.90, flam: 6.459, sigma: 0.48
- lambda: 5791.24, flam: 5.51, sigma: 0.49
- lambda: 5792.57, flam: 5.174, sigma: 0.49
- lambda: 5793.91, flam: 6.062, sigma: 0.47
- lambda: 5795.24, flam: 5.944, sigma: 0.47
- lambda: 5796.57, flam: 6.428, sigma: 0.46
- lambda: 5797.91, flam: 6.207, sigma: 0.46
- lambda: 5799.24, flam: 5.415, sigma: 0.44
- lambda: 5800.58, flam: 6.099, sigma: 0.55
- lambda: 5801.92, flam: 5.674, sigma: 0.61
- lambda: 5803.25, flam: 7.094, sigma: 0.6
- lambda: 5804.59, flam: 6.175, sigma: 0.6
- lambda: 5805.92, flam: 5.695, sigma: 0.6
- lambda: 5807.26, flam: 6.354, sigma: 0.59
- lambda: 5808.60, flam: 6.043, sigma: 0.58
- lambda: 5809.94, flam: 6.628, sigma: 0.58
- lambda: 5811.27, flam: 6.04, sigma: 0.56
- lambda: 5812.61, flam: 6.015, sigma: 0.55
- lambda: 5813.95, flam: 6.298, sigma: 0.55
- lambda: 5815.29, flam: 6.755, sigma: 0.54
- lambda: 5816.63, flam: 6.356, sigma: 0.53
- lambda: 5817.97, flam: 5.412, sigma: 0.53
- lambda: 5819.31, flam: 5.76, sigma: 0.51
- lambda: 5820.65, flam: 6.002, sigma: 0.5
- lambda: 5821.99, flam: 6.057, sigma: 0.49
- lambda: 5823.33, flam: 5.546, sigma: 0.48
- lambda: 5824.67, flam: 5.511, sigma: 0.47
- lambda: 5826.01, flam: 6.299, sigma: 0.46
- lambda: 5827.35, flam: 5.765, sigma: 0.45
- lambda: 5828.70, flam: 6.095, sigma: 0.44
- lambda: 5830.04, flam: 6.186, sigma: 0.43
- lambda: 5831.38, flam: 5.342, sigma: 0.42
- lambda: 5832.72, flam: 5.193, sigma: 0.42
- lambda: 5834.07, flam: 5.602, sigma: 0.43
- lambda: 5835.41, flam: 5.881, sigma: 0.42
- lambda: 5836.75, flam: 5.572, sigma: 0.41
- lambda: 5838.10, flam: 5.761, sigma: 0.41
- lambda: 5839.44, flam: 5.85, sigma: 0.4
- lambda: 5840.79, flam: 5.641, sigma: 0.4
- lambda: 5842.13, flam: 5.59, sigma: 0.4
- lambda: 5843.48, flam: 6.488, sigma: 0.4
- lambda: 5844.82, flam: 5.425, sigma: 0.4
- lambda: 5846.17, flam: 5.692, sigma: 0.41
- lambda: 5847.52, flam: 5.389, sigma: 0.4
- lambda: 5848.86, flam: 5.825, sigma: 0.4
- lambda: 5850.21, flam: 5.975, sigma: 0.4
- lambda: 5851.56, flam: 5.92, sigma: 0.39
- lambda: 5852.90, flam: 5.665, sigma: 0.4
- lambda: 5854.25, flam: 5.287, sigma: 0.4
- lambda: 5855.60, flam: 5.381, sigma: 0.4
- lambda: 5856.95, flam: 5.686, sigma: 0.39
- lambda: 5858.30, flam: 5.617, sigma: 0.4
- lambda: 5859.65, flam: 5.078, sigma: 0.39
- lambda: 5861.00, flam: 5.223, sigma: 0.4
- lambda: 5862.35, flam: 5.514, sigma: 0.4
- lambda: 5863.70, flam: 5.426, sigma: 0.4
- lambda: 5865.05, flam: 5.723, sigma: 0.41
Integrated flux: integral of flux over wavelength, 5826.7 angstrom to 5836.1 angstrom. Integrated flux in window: 53.8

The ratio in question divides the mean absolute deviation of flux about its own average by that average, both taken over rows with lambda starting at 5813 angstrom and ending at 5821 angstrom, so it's 0.061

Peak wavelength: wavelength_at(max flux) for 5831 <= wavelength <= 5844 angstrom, 5843.48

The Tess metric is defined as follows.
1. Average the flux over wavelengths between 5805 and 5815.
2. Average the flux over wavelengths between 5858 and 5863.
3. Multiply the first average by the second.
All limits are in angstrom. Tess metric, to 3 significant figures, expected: 33.0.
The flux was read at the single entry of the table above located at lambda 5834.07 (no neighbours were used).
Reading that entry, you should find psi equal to 5.602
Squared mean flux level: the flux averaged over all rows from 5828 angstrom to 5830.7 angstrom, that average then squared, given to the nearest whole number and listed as 38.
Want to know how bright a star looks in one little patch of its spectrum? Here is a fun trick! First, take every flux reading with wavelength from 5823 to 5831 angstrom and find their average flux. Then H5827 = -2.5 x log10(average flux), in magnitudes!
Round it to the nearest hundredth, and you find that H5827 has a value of -1.93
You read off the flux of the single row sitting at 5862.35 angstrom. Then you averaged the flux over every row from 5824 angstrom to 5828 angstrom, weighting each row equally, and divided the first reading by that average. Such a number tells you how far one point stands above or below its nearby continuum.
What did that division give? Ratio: 0.94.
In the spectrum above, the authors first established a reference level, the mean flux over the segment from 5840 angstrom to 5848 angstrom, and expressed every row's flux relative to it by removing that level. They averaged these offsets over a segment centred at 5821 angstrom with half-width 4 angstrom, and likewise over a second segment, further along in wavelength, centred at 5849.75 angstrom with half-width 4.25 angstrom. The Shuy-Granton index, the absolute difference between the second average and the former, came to 0.03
